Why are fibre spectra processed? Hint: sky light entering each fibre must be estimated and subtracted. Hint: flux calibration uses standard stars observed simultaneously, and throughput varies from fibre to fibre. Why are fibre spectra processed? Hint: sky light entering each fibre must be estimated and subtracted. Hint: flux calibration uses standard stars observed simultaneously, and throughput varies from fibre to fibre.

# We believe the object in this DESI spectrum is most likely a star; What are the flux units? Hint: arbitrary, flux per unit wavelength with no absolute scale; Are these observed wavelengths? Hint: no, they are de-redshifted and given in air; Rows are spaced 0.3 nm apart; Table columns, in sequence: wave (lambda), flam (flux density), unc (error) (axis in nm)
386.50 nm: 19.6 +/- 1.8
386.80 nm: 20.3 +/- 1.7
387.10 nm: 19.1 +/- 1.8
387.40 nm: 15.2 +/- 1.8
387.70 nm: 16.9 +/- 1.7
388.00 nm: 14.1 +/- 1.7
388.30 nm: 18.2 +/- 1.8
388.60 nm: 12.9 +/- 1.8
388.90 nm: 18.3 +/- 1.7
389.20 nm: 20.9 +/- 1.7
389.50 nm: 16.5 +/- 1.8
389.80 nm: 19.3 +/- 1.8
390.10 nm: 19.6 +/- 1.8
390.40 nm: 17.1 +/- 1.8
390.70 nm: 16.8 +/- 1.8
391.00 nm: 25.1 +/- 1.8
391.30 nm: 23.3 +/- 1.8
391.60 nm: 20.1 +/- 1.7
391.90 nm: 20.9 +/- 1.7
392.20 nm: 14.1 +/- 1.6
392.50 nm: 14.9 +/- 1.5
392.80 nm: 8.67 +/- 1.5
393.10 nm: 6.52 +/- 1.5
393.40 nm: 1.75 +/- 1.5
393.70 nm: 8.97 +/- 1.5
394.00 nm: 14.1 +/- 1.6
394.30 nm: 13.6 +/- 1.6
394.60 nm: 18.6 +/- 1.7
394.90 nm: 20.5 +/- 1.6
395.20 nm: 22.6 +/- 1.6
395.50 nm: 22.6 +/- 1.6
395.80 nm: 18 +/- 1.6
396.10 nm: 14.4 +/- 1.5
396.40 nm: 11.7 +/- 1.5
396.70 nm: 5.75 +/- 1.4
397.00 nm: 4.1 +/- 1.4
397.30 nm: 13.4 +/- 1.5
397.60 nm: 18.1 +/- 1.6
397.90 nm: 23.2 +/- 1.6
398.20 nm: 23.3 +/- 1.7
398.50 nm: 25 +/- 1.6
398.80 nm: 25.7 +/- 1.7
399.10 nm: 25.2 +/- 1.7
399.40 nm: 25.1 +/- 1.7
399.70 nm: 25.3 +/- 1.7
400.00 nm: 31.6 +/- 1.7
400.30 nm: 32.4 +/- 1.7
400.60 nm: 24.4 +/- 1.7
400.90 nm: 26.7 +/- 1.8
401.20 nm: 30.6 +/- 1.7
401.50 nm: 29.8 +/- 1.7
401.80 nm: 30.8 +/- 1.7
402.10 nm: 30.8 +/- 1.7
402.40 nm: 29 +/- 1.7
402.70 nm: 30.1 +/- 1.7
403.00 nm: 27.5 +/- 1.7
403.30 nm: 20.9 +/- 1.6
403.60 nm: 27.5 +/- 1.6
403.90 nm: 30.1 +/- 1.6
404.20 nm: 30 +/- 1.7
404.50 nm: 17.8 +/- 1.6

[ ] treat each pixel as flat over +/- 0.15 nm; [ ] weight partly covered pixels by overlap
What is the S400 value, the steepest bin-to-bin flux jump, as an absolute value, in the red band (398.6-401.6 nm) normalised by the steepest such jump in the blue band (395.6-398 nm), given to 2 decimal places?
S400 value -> 0.86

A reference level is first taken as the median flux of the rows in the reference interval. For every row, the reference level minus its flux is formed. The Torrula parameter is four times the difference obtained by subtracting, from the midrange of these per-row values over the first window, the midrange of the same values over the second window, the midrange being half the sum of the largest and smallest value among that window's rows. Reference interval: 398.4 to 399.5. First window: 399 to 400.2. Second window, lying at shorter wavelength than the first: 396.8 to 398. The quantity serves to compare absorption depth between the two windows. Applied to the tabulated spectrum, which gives -59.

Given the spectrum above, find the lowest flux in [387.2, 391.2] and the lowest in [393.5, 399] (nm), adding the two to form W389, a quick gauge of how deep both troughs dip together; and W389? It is 17.0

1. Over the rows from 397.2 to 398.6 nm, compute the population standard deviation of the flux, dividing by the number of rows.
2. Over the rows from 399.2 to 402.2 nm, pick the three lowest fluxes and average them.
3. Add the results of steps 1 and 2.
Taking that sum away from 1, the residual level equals -28.2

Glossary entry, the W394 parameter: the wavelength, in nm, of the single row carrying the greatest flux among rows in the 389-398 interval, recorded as 391.00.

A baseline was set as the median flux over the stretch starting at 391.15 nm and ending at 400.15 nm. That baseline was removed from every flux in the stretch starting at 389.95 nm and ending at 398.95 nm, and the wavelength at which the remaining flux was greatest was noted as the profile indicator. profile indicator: 398.80 nm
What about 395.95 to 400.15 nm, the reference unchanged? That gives 400.00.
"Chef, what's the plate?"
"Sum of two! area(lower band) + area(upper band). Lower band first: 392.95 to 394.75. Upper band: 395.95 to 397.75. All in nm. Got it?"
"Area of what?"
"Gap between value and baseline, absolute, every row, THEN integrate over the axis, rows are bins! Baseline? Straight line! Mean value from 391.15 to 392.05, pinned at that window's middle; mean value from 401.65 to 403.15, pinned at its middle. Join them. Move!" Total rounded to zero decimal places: 48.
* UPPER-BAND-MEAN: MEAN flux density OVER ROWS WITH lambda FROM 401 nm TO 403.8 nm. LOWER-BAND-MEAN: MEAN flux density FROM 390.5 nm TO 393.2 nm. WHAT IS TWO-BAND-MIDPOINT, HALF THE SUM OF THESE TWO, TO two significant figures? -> 23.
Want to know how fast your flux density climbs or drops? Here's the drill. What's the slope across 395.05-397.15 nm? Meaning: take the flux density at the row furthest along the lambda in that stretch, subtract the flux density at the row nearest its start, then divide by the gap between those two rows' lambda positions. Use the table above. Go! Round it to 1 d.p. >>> -10.3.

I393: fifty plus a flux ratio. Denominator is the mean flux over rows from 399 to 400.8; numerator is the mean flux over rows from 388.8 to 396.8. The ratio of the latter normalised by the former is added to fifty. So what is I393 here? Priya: 50.6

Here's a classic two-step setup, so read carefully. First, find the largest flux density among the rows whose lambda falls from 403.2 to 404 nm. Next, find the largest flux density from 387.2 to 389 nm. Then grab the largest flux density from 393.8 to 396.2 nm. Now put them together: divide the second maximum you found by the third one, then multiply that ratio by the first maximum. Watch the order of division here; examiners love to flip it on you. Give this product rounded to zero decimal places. 24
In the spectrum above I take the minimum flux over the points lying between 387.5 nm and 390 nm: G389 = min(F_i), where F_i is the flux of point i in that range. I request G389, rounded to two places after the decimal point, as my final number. 12.90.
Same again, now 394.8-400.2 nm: 4.10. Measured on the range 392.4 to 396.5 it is 1.75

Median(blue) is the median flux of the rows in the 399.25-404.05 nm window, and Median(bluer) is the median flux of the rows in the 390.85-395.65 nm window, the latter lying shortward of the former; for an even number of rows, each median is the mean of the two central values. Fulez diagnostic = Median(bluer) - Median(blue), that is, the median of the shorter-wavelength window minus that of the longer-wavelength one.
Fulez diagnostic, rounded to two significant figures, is -13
